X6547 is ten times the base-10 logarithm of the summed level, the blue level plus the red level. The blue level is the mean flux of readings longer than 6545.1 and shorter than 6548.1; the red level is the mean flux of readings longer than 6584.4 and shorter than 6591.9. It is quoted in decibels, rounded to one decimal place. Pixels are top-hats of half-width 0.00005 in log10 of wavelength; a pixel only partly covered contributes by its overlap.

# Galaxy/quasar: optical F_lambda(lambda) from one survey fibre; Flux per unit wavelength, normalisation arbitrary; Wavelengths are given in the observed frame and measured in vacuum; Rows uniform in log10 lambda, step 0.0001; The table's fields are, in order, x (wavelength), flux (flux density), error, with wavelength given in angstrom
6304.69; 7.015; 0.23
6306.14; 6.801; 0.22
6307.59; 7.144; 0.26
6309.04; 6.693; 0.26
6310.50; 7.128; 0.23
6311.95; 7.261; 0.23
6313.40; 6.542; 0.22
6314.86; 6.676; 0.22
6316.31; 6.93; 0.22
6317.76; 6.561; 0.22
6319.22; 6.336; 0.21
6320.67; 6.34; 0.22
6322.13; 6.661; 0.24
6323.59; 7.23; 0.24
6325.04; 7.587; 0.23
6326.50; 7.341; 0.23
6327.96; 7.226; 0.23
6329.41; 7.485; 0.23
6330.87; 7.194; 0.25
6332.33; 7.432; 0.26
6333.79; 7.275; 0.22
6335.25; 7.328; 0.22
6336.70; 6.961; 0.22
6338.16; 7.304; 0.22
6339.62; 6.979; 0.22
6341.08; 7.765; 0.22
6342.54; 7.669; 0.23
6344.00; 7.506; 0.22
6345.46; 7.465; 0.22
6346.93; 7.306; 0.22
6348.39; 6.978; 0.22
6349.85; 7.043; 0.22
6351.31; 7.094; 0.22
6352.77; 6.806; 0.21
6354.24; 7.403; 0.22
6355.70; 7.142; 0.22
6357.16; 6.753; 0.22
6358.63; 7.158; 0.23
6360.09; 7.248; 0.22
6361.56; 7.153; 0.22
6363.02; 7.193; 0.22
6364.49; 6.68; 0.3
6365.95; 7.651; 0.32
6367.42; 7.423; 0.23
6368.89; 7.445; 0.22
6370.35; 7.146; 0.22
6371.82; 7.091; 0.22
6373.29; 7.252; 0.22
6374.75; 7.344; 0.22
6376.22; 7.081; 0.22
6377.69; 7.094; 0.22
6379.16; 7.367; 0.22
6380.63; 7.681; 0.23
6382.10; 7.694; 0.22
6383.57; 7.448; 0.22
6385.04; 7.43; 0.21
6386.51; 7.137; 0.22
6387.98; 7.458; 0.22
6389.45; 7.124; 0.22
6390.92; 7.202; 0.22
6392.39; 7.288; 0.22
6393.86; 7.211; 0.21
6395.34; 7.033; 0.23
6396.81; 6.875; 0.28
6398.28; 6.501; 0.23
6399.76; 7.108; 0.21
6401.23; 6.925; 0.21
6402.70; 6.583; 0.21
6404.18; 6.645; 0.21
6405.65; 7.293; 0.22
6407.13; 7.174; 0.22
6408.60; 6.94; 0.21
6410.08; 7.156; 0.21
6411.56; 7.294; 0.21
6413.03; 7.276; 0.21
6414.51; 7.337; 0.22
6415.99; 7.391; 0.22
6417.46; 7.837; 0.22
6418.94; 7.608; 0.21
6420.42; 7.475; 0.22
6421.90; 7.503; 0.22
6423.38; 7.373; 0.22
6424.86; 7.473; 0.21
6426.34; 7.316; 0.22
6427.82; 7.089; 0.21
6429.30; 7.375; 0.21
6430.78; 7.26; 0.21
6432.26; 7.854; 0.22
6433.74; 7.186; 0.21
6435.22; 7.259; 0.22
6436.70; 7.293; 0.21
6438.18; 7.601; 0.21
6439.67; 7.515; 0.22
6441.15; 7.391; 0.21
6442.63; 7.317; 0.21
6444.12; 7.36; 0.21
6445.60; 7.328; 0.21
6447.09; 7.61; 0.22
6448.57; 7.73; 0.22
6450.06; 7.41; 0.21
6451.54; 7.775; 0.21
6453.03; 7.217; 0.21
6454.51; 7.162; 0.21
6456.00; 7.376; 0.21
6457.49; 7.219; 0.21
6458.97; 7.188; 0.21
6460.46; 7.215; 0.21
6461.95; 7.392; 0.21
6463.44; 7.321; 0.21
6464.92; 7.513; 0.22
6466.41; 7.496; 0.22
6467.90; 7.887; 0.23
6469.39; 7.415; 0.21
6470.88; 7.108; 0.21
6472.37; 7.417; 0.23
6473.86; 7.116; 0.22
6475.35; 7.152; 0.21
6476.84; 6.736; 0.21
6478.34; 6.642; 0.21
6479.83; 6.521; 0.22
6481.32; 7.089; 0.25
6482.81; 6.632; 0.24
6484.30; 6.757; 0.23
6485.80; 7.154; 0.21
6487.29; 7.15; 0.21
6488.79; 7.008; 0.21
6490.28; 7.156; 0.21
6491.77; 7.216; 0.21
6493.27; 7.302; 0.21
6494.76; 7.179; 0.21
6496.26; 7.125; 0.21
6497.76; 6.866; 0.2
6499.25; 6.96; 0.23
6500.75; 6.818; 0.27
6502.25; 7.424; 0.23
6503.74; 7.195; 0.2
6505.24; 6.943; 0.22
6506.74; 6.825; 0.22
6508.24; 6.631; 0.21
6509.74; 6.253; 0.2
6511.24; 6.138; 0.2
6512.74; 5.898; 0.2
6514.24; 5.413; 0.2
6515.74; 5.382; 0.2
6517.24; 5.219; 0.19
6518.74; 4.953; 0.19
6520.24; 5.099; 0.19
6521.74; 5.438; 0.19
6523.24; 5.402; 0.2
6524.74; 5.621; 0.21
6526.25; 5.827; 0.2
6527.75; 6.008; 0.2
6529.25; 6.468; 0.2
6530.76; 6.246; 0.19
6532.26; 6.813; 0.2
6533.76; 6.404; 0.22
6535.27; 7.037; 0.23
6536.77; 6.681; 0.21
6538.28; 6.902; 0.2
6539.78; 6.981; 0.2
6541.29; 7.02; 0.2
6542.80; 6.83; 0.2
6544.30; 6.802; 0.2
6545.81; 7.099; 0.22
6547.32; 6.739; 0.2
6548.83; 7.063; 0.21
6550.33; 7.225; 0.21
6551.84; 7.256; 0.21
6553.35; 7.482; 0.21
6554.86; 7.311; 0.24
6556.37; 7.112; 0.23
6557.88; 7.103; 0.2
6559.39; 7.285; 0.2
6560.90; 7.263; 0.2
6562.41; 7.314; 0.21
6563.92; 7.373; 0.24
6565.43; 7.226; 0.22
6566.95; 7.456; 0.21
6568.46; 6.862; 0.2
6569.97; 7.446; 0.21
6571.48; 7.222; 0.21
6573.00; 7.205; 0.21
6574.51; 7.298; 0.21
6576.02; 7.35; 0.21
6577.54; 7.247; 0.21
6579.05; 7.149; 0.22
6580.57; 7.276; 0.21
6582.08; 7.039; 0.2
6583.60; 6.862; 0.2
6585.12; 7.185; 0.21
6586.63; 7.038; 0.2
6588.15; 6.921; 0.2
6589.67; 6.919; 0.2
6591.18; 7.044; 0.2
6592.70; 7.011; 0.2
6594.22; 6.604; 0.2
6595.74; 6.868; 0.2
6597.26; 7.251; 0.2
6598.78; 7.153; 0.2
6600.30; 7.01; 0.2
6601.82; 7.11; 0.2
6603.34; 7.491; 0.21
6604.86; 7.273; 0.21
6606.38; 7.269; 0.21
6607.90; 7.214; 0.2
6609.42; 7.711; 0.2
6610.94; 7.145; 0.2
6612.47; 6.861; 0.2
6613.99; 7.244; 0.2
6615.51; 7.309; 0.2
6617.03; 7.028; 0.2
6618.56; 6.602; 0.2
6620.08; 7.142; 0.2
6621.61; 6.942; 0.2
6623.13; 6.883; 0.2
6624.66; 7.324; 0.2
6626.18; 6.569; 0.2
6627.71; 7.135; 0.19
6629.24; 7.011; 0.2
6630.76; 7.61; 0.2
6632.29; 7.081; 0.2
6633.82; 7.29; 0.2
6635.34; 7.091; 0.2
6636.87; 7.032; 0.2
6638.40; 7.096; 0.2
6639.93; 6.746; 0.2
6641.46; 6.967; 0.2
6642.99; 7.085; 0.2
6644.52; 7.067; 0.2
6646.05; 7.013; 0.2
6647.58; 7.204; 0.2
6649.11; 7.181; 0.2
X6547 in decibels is 11.4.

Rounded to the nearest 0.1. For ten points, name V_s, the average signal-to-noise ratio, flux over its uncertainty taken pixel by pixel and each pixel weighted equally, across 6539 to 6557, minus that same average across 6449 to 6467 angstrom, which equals -1.1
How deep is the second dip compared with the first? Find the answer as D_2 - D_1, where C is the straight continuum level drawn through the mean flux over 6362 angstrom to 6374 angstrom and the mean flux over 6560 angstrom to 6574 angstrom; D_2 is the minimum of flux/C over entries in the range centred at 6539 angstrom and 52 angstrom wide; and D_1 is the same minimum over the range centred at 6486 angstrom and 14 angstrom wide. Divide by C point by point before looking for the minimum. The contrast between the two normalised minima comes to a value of -0.22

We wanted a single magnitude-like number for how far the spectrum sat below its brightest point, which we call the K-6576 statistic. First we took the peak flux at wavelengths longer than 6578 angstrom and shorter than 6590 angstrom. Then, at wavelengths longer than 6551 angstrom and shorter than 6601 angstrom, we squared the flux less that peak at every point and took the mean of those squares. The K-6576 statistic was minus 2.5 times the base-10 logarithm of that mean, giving 3.2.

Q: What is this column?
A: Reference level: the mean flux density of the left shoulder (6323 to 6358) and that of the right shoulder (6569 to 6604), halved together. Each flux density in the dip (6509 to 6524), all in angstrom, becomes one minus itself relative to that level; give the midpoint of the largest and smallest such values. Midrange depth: 0.22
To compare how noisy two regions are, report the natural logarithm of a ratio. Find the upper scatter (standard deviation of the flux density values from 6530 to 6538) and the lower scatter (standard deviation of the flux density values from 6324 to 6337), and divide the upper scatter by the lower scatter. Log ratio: 0.5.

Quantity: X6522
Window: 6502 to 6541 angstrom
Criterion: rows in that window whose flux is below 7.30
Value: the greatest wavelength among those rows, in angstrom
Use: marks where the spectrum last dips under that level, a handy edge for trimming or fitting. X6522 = 6539.78 angstrom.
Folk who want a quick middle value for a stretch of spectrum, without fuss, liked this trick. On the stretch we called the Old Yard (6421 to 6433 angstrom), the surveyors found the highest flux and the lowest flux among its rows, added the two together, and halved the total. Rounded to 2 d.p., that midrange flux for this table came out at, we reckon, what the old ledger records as 7.47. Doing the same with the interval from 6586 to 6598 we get 6.93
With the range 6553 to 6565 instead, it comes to 7.29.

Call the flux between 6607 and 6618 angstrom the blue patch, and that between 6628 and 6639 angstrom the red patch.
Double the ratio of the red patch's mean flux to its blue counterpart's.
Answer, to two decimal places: 1.99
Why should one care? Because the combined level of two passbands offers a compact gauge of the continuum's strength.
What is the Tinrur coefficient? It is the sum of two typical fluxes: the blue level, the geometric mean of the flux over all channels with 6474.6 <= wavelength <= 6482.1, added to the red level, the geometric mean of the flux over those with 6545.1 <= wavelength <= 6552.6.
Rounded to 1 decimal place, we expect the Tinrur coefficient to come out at 13.9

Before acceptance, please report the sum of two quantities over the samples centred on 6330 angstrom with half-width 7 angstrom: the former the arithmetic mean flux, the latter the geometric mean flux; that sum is 14.6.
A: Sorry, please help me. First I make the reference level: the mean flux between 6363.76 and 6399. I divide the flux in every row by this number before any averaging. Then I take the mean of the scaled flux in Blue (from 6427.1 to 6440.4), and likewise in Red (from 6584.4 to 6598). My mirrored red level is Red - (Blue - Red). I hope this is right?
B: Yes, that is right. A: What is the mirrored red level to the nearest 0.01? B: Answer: 0.91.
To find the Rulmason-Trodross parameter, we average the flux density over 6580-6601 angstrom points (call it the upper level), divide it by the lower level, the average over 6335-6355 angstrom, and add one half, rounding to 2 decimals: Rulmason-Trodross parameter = 1.47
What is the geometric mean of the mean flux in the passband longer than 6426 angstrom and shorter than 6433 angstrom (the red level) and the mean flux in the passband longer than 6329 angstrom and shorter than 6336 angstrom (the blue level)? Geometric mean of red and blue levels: 7.36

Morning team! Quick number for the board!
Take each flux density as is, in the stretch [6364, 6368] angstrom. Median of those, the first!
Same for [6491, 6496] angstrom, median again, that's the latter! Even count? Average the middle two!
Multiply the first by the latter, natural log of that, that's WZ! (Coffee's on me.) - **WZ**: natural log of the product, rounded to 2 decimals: 3.98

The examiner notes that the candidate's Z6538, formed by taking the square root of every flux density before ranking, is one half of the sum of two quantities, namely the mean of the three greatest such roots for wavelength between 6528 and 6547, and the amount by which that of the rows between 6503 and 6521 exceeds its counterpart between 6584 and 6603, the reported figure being 1.31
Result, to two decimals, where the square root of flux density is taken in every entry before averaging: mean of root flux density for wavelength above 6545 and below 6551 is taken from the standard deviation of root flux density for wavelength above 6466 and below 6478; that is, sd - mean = -2.59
